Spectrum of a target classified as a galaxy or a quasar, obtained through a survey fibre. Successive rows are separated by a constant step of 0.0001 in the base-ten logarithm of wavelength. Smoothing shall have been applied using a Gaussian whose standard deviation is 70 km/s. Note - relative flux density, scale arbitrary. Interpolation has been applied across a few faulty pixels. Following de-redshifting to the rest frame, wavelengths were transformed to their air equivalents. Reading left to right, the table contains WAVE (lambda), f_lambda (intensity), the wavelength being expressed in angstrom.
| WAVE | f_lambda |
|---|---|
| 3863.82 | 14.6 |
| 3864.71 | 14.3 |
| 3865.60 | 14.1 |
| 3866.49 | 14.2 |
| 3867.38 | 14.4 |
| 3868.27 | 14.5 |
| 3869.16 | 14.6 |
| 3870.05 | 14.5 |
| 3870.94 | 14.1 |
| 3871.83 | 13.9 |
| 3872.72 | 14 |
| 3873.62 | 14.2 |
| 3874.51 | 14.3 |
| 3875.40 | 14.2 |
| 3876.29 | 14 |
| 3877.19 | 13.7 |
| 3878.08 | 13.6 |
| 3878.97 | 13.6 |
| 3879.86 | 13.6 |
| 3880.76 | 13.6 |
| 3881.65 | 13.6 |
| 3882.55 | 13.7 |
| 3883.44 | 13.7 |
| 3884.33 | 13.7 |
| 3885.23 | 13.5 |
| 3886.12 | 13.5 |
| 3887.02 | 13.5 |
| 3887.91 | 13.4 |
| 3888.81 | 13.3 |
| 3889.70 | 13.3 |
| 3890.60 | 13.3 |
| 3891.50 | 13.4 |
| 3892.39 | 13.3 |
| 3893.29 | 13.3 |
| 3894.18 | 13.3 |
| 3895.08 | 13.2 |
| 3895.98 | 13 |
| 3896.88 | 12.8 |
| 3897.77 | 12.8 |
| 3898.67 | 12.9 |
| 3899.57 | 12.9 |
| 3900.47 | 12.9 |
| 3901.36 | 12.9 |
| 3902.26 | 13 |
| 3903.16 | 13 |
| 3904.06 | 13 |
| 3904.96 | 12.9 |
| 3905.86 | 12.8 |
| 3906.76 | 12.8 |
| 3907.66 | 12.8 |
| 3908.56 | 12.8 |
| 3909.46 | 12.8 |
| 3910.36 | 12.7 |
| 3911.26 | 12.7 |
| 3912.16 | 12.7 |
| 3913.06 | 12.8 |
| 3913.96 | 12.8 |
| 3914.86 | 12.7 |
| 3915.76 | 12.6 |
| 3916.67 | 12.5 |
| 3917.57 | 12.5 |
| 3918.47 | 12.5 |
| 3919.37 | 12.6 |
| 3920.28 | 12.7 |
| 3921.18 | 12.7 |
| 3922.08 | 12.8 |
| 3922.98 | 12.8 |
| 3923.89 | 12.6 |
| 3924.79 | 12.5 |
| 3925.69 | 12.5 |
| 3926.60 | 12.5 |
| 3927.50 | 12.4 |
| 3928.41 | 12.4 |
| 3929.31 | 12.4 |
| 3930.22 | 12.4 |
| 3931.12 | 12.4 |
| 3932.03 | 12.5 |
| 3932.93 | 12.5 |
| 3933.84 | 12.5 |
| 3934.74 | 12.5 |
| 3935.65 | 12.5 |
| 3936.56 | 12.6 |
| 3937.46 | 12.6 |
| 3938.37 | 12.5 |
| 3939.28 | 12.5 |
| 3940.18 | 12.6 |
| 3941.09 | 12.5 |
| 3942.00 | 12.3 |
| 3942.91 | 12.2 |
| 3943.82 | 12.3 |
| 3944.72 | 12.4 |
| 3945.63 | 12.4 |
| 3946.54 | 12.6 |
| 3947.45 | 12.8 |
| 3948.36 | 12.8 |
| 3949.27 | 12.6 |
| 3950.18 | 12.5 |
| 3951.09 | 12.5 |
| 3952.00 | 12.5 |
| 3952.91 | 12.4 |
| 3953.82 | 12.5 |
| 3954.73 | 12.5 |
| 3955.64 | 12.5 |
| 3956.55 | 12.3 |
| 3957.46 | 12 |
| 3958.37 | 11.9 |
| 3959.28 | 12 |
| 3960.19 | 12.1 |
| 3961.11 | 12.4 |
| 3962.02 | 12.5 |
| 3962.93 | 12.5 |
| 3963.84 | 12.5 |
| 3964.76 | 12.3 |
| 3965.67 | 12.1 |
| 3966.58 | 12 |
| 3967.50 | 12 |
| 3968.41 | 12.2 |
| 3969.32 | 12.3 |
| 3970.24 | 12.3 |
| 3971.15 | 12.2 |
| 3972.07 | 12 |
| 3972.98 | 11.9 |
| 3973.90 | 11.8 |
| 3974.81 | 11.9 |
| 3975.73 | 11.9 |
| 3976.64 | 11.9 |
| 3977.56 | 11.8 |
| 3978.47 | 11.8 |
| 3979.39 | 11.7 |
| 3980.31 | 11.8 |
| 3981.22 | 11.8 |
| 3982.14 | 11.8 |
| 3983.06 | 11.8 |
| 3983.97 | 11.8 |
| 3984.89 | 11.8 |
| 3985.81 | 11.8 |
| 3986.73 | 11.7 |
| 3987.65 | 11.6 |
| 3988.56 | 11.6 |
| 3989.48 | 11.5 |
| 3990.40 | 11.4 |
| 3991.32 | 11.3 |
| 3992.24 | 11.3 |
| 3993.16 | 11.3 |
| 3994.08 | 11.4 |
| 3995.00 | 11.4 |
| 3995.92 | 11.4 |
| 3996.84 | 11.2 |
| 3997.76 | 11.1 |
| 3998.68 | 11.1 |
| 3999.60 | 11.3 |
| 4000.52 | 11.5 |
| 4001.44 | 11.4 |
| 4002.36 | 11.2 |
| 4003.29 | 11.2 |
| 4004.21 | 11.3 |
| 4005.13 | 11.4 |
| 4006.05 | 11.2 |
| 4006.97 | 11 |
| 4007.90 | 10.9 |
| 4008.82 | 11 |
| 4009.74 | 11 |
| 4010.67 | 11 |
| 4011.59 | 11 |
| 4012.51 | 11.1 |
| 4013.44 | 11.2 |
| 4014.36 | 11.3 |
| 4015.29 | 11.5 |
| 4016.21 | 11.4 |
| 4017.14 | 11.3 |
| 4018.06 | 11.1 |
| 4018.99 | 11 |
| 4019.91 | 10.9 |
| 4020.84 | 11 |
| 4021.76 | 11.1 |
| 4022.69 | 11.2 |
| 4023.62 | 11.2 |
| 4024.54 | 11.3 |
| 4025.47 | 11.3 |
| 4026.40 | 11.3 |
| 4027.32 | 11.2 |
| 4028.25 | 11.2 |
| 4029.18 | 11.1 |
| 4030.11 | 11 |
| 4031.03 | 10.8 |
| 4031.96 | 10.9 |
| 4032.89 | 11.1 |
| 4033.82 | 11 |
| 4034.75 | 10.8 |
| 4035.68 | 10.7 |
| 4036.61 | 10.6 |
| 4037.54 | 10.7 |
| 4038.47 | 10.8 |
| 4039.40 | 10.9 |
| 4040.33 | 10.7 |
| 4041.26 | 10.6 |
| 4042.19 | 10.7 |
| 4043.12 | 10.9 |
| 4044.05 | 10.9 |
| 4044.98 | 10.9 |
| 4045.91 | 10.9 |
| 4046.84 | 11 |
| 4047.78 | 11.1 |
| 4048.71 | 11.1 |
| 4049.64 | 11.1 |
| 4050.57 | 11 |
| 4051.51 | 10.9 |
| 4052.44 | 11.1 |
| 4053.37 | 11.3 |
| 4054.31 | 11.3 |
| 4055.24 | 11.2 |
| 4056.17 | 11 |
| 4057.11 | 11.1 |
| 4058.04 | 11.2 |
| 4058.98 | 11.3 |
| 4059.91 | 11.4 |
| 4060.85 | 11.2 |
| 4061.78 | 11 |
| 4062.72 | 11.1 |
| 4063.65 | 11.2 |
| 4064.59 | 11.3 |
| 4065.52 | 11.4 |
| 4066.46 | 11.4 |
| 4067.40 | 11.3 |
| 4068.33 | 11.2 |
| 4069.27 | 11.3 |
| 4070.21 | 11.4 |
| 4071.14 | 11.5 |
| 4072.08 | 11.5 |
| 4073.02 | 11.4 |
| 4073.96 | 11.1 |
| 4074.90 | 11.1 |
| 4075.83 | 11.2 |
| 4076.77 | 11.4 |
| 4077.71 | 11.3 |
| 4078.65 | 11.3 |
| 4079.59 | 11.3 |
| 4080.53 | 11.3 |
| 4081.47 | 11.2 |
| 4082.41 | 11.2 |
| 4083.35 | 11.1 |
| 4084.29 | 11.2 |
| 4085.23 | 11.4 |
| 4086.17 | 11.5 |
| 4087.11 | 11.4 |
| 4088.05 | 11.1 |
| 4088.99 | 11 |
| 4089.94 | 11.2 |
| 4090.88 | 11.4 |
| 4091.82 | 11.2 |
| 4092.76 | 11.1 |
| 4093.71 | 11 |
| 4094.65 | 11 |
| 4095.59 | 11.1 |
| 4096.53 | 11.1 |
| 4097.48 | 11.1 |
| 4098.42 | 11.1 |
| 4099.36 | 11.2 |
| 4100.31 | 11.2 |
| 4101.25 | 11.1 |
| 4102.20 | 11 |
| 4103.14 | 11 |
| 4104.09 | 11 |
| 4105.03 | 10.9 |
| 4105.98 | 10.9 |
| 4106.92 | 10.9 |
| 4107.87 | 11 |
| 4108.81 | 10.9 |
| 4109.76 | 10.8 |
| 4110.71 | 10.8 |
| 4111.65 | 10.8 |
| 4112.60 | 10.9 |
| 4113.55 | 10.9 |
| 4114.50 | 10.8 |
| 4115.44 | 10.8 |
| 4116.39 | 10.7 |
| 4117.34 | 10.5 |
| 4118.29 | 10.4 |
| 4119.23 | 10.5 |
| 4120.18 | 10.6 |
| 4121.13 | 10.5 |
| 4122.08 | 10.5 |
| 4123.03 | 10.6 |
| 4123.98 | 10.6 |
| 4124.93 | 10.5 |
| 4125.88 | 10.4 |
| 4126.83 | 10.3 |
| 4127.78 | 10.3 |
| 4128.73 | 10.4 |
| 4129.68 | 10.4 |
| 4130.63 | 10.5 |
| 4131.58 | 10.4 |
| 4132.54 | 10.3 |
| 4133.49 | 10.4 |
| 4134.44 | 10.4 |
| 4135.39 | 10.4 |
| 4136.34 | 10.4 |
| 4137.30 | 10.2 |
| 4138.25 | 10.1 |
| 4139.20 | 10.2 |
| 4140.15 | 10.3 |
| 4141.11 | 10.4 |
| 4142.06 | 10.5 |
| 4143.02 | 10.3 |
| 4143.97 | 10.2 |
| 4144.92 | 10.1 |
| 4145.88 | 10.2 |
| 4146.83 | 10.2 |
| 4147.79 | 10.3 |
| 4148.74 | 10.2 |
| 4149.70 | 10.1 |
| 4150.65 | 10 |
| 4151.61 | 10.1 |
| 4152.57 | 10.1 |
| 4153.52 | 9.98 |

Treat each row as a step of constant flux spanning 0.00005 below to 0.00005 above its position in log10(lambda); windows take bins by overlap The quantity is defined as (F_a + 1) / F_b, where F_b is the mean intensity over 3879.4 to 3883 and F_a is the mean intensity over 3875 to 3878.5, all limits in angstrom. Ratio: 1.09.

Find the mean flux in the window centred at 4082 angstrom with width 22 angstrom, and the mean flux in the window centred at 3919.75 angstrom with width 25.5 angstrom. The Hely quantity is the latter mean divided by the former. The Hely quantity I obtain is 1.12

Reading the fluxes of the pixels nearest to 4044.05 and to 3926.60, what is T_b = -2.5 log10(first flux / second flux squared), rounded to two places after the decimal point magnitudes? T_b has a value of 2.89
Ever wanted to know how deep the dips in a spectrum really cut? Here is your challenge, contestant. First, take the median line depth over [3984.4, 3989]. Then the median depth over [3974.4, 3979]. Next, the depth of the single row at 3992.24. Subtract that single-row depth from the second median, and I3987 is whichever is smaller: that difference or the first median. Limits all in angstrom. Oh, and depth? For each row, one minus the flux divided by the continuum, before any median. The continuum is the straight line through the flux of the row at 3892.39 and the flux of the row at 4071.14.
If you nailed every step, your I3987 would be -0.04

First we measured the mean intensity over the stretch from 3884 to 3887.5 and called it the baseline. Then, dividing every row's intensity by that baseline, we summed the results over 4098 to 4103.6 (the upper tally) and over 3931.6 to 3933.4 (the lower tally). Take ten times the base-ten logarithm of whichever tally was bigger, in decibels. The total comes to 6.9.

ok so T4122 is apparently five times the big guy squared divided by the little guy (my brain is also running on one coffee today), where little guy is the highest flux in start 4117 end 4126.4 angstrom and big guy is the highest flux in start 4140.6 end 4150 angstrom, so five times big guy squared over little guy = 52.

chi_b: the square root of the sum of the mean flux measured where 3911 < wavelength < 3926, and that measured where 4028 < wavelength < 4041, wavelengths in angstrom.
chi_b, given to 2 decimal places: 4.85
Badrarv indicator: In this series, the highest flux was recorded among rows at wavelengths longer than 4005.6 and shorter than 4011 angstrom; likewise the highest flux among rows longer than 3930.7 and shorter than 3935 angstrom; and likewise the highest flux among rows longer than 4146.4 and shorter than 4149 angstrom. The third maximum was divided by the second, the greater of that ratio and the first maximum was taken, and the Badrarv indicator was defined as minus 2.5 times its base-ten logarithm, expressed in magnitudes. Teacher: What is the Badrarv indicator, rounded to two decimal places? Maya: -2.62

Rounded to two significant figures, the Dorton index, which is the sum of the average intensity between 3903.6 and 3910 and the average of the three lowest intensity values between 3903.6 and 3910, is 26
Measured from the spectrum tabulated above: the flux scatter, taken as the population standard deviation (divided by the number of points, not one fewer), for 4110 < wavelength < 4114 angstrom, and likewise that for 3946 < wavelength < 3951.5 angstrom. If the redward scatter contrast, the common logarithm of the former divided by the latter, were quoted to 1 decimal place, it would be -0.4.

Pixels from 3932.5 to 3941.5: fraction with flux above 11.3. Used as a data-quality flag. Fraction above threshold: 1.0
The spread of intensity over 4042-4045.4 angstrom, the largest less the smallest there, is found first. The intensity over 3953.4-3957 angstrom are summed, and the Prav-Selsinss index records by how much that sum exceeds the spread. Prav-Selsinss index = 50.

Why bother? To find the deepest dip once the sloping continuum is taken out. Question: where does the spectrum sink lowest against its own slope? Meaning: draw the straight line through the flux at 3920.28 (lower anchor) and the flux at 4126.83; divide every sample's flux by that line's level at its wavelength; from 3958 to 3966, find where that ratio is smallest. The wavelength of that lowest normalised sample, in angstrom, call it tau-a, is 3958.37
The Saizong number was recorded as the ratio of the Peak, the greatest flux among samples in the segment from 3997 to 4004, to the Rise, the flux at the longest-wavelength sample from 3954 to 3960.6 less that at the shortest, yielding -29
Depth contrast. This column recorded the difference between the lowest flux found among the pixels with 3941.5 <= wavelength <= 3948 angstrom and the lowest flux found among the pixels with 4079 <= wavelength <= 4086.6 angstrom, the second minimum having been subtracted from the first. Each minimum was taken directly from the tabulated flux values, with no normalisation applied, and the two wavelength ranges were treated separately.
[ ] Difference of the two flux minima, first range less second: 1.1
